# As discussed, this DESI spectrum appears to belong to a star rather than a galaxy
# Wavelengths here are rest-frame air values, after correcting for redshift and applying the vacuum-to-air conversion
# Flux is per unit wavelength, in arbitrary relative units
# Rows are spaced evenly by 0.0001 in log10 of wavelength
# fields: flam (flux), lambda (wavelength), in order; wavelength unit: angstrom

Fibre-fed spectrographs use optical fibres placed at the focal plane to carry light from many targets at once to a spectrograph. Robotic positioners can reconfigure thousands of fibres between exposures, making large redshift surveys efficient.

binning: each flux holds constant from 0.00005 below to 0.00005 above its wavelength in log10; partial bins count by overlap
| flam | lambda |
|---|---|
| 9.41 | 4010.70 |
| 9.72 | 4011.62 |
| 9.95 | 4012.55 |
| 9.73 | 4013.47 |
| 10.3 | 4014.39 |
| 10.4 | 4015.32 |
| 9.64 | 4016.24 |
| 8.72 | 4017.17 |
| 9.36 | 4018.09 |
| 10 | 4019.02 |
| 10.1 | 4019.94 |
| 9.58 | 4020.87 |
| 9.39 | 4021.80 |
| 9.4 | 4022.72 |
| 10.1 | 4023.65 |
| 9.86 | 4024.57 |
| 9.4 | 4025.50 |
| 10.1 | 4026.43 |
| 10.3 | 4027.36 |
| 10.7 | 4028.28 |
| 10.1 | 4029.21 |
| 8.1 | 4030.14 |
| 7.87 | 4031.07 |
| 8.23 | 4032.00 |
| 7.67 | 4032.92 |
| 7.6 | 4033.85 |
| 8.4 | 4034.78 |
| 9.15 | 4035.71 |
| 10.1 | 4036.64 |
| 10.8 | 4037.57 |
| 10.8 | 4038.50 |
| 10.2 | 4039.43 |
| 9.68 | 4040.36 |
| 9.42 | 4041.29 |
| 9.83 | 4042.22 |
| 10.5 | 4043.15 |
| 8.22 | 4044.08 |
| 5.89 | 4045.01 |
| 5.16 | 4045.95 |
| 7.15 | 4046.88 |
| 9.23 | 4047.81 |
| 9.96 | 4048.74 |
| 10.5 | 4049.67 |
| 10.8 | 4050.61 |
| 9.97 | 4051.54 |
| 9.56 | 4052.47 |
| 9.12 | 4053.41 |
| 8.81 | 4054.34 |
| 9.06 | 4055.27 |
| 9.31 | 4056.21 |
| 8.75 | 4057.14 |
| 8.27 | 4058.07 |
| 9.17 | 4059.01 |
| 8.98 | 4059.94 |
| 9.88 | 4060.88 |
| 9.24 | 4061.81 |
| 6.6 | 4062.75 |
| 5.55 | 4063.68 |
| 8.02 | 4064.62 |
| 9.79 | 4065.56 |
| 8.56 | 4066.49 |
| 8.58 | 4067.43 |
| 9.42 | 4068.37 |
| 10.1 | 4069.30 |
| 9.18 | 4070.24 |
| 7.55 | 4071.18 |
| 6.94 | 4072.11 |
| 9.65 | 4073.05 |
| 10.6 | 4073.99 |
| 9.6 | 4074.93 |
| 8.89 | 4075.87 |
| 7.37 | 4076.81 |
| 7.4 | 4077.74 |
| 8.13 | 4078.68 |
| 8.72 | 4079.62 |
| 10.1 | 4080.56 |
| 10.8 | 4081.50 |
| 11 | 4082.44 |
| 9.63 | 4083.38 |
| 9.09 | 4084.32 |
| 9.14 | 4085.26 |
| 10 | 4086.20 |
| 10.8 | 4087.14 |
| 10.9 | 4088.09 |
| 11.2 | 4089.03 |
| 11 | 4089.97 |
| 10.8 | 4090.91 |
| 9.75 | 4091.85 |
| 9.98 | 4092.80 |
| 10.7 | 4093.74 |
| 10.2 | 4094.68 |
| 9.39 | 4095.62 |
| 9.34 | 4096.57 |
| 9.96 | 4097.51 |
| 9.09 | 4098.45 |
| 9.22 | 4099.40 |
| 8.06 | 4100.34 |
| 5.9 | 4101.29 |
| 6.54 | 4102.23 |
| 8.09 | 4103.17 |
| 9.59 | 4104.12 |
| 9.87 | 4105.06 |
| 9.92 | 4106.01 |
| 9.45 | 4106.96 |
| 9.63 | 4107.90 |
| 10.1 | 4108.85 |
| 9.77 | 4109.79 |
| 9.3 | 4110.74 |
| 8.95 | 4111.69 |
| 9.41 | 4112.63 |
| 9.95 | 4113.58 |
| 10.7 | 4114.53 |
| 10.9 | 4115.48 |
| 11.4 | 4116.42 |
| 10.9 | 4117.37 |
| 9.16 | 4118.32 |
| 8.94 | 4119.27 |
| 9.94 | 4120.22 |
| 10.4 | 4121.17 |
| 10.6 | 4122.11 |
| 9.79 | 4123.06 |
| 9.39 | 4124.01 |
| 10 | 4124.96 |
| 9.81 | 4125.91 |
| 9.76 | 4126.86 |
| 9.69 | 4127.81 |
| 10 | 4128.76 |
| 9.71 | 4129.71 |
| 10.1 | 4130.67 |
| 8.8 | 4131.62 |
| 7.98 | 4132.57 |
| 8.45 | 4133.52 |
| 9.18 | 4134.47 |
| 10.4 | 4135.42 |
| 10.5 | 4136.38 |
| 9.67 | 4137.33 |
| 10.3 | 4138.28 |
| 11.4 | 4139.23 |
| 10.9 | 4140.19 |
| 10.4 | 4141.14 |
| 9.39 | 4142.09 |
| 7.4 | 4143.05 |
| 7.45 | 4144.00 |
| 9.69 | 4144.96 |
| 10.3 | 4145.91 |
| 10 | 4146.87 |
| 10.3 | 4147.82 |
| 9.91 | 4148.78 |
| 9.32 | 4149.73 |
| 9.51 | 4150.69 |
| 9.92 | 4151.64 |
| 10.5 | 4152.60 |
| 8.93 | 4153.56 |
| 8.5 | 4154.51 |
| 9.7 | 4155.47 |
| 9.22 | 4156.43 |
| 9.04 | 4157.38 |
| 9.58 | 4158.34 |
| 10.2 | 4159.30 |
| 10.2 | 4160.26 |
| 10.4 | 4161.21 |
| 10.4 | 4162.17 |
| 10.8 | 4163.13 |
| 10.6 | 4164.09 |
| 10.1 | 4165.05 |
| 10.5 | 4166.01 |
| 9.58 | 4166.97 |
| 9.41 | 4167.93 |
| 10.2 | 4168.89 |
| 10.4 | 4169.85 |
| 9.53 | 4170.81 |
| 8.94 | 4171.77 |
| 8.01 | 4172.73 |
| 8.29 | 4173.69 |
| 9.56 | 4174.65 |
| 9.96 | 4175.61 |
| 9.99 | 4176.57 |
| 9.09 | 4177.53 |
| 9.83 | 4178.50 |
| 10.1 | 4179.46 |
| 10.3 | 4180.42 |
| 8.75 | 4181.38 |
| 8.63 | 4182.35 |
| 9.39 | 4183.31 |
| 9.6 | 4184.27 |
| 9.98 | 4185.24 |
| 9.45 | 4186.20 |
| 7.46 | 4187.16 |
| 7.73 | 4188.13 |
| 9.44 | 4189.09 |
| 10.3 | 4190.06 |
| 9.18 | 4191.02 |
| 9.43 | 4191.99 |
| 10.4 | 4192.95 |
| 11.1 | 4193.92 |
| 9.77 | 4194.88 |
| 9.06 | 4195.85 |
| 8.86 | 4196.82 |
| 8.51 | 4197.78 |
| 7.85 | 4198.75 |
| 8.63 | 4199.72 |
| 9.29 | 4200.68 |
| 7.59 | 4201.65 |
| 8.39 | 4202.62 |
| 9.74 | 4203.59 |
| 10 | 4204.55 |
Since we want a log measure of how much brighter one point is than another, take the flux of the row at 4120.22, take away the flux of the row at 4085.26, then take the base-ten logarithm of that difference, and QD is -0.10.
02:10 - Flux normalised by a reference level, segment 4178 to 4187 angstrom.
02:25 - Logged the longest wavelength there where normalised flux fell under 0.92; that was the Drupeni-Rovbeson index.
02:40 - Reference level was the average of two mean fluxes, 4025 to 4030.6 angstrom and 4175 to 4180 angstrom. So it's 4182.35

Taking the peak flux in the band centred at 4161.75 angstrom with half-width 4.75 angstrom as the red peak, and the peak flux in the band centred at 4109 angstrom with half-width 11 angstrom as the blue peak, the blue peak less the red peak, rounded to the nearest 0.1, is 0.6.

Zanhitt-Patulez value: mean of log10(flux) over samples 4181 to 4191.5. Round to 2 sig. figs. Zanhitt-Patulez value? 0.96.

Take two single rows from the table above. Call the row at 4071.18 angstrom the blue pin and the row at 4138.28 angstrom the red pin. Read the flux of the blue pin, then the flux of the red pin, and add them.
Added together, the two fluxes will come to 18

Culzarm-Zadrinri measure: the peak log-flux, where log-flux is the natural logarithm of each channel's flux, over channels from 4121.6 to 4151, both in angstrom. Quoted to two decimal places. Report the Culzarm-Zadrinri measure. 2.43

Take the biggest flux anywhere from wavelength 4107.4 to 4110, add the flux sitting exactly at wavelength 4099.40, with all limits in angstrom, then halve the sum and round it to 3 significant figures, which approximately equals 9.66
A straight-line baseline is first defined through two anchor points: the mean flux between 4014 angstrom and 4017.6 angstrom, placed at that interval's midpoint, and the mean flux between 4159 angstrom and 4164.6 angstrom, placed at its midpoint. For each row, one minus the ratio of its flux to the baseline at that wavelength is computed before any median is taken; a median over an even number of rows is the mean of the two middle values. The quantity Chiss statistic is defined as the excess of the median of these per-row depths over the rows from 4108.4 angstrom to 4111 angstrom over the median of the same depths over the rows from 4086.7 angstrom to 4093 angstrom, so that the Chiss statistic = 0.11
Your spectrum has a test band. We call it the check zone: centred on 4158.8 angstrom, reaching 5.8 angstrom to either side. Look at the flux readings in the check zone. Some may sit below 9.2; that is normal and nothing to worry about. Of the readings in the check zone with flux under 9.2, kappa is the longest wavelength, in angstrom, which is 4157.38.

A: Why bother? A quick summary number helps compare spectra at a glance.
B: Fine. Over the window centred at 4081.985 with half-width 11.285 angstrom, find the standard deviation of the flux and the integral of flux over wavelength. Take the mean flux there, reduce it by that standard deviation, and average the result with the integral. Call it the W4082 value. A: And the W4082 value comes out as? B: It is 112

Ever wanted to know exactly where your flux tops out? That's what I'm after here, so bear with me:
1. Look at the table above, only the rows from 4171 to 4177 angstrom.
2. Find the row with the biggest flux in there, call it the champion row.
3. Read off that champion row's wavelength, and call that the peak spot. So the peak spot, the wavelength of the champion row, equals 4176.57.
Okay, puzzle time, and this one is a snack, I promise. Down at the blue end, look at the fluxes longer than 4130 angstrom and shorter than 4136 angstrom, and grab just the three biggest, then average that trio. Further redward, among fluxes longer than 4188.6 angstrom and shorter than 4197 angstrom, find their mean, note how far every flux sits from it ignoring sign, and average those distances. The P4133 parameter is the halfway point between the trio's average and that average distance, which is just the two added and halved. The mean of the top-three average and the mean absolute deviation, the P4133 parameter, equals 5.24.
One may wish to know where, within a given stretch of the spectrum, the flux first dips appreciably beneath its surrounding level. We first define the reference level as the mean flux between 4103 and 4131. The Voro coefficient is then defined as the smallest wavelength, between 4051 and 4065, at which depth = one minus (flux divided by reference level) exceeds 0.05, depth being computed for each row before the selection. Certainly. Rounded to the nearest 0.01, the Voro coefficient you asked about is 4053.41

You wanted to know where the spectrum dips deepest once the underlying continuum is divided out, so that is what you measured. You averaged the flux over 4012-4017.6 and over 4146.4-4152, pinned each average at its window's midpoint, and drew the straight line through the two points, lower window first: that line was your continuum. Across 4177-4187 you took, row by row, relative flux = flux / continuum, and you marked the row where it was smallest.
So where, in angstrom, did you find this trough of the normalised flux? 4182.35 angstrom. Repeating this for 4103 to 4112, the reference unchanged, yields 4103.17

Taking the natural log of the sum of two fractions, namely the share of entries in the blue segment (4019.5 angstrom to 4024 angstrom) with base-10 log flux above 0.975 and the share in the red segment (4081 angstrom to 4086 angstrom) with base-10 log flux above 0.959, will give 0.34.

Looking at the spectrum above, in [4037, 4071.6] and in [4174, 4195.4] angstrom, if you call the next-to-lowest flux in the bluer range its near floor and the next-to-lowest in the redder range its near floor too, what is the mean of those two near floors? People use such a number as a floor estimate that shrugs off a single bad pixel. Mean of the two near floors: 6.6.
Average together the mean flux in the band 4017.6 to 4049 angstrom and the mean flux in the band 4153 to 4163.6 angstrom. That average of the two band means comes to 9.46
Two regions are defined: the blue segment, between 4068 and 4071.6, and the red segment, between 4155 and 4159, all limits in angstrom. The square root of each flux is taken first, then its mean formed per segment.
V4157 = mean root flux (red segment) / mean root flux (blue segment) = 1.02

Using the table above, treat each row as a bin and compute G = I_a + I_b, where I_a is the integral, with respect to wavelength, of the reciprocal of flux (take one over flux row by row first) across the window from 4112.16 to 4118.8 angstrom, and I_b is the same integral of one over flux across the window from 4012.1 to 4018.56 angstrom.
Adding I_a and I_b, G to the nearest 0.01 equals 1.31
